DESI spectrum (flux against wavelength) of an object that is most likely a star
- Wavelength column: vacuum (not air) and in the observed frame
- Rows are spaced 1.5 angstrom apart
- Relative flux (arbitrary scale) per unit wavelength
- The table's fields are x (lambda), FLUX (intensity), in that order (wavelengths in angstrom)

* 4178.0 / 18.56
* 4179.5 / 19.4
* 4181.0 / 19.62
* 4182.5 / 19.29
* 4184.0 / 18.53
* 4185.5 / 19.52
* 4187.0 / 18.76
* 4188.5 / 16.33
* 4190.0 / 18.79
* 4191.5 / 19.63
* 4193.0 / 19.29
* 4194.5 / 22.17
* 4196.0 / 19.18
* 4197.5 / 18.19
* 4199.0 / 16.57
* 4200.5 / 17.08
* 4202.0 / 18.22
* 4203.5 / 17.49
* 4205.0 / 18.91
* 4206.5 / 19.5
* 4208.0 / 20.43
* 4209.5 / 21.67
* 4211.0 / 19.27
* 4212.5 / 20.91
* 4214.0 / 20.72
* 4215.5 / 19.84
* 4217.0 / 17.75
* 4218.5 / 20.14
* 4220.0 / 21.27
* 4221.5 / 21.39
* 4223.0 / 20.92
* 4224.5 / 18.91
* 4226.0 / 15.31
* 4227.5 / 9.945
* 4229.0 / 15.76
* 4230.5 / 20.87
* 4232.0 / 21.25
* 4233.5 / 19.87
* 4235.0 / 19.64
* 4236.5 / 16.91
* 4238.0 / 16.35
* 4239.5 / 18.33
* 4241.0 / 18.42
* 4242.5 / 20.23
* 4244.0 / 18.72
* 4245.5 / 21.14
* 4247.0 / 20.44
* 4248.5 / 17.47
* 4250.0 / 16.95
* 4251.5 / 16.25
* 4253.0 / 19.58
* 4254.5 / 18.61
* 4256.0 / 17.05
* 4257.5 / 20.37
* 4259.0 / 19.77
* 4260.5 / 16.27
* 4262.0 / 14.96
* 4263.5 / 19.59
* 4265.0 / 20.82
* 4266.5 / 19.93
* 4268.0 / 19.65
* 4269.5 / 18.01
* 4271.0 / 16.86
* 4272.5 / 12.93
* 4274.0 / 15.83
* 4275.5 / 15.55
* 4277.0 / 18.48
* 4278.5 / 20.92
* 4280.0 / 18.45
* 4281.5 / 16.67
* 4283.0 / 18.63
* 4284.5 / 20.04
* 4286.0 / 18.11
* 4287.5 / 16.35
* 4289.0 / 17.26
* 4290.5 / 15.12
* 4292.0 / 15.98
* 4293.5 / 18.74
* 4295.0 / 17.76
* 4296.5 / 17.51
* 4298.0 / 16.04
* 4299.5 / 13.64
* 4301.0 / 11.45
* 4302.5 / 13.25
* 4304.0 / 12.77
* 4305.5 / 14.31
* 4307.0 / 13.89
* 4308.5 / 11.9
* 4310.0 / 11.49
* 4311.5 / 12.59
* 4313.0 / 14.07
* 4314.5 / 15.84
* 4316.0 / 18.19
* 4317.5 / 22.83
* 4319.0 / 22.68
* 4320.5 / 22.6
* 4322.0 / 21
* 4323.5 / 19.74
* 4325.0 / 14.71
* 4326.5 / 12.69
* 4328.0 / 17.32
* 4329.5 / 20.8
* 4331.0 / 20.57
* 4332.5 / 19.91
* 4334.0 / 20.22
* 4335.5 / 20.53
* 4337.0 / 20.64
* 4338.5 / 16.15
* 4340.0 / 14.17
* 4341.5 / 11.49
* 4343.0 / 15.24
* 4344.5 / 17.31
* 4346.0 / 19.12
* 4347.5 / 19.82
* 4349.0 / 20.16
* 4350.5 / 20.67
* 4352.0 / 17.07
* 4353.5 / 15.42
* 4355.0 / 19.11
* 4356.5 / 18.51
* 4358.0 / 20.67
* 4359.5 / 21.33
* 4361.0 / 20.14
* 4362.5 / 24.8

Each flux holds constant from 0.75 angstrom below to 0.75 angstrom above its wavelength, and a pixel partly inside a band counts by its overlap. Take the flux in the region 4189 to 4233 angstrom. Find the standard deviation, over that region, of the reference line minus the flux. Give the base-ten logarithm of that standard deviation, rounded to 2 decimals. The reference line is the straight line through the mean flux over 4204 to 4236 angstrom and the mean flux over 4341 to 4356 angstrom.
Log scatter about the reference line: 0.39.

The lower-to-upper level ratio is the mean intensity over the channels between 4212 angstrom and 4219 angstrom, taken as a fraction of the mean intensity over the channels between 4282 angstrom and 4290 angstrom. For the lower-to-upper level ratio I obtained 1.10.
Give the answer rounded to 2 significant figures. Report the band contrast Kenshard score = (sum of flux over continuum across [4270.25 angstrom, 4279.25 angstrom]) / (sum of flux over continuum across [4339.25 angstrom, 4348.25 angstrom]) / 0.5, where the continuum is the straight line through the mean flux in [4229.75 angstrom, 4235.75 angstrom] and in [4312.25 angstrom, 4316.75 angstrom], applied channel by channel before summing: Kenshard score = 1.6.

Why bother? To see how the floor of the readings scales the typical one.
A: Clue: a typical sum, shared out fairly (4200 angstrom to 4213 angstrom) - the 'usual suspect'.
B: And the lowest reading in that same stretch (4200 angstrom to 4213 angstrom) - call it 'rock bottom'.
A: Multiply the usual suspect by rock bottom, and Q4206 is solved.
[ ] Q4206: 329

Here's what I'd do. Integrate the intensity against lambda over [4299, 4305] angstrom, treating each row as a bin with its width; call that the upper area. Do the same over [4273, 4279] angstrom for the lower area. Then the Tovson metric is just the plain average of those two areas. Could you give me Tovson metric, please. 91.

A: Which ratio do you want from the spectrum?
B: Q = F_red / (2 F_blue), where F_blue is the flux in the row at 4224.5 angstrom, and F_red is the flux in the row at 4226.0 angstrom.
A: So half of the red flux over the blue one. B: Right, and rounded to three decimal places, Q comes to 0.405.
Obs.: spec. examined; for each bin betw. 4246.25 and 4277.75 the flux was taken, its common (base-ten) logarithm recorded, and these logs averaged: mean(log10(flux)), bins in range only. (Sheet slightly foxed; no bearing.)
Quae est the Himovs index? 1.25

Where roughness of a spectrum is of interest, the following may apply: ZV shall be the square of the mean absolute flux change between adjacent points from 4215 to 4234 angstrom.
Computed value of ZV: 6.19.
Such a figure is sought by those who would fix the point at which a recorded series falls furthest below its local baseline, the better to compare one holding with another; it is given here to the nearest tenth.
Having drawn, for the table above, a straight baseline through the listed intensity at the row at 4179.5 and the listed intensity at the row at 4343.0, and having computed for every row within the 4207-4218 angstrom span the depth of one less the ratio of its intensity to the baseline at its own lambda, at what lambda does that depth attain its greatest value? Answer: 4217.0 angstrom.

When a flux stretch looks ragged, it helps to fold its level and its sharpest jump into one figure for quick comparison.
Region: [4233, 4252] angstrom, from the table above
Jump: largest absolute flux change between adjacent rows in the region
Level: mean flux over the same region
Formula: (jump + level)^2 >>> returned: 462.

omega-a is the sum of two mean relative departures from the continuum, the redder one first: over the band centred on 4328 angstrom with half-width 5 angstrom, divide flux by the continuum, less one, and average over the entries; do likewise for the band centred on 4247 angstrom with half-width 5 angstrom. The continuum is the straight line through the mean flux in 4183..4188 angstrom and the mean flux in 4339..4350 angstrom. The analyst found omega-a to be 0.09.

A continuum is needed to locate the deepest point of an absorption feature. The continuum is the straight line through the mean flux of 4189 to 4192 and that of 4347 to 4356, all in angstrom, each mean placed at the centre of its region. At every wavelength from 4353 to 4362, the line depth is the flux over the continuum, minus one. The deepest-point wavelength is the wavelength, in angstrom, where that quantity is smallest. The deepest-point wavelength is 4353.5 angstrom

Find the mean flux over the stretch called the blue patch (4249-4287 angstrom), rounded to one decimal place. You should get 18.0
